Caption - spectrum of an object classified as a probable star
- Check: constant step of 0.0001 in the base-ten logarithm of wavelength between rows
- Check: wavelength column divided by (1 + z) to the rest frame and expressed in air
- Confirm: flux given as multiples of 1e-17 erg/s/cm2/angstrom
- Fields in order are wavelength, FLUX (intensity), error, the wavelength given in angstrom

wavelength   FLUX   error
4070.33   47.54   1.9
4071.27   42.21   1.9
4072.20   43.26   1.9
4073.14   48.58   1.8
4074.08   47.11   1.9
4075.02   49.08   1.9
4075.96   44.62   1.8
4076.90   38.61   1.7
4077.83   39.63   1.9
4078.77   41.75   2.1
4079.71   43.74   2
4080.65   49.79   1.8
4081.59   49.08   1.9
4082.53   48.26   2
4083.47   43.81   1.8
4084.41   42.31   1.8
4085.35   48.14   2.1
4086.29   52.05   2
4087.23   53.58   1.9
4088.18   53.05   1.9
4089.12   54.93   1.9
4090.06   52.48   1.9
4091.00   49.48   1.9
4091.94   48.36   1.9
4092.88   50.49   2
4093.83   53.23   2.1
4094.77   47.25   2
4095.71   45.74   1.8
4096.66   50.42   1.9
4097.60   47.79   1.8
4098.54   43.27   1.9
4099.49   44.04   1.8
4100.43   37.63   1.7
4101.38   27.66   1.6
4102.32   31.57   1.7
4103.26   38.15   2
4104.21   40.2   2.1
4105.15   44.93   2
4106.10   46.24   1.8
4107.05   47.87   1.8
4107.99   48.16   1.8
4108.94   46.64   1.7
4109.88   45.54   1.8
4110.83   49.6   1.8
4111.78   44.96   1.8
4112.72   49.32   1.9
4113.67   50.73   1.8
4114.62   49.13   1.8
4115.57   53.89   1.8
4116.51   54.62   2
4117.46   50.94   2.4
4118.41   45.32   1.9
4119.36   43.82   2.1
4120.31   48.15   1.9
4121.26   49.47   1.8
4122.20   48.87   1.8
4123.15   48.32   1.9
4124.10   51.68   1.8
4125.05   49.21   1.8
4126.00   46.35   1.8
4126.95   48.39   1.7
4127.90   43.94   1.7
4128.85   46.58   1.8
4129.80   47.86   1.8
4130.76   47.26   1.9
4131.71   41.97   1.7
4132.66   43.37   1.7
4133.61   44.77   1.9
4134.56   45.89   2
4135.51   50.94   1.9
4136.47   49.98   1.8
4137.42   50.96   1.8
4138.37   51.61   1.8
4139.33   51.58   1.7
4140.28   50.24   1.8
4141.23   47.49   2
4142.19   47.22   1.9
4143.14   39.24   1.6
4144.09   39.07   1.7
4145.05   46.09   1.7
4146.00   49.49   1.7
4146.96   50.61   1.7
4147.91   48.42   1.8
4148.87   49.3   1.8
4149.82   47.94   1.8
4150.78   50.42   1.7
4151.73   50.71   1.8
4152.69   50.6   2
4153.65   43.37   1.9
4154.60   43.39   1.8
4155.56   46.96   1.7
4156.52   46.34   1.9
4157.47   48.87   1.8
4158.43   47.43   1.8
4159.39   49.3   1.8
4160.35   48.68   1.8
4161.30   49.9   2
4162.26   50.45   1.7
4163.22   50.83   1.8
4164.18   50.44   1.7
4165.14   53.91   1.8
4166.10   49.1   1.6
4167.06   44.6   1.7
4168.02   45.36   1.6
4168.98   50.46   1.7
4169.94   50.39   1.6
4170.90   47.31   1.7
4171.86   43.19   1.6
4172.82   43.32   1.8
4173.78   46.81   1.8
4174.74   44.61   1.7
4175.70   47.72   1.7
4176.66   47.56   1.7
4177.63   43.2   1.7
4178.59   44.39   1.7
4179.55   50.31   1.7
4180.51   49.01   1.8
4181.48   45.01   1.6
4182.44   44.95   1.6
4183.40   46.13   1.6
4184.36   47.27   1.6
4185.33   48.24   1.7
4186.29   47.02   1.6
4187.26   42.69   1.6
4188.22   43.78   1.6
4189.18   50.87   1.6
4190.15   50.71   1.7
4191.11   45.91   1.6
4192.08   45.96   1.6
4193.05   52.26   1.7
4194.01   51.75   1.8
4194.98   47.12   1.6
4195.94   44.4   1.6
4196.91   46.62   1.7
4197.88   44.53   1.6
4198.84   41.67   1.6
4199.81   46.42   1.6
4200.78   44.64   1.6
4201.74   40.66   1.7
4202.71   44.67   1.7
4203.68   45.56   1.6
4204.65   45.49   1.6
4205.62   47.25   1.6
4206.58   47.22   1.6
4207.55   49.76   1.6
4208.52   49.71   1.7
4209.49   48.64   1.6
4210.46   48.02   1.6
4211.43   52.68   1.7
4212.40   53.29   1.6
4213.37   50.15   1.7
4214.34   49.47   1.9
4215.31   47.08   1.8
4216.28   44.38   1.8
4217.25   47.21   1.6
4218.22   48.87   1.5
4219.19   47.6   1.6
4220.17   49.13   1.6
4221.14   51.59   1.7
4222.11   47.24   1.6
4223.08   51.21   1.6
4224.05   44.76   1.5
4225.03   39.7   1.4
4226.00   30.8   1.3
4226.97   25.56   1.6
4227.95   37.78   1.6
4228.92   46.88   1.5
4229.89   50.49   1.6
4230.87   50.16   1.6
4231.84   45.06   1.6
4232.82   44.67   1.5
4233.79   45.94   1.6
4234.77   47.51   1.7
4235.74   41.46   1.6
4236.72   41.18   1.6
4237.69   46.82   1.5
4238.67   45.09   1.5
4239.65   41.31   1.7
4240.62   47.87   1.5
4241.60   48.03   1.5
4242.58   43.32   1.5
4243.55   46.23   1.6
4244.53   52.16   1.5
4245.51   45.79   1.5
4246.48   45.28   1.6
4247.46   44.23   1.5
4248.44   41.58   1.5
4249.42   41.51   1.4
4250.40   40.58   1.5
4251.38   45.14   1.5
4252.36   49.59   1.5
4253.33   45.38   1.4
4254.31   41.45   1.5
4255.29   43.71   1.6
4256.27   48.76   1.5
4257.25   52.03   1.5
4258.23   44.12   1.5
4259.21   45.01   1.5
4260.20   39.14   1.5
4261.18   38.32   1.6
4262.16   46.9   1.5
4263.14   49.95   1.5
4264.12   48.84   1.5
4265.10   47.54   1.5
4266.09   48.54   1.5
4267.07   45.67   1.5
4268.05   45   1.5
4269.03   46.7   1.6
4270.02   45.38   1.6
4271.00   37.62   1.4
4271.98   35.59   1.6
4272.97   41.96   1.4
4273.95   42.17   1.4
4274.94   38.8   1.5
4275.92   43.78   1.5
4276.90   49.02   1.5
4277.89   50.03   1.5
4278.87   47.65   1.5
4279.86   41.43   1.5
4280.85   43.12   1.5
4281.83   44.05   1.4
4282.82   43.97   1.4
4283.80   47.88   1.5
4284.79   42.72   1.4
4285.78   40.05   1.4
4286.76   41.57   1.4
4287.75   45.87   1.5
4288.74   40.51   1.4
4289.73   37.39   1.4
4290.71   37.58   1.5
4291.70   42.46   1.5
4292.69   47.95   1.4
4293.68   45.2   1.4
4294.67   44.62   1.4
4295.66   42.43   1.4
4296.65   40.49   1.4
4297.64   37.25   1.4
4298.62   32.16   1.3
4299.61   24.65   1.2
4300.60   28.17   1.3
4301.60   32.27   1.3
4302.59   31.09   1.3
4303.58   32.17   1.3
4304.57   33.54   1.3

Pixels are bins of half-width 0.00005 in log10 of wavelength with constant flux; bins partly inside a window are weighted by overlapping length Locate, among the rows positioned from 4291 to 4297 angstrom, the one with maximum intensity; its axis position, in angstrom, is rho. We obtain 4292.69 angstrom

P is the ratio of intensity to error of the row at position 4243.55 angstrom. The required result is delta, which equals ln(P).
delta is 3.36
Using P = 28.9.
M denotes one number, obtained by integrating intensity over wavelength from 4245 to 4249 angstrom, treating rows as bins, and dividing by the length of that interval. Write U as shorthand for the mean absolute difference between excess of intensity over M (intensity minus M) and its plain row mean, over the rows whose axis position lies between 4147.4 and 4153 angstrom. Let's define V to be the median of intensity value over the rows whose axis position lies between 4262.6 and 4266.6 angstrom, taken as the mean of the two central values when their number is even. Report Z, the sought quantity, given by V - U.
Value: 48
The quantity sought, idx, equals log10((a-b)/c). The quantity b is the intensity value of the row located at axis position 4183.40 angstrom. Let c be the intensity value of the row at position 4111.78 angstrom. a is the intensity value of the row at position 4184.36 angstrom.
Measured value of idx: -1.6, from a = 47.27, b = 46.13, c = 44.96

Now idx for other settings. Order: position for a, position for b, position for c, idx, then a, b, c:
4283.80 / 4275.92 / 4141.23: -1.1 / 47.88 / 43.78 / 47.49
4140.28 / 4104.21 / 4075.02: -0.7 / 50.24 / 40.2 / 49.08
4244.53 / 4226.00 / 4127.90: -0.3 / 52.16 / 30.8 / 43.94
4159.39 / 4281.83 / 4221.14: -1.0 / 49.3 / 44.05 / 51.59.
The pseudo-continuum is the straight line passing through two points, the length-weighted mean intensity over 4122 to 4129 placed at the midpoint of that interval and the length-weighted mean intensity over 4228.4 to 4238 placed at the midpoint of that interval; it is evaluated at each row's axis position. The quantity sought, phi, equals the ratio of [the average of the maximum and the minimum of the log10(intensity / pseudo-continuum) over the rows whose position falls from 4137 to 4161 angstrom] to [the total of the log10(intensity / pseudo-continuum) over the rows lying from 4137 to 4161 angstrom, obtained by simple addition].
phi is -0.67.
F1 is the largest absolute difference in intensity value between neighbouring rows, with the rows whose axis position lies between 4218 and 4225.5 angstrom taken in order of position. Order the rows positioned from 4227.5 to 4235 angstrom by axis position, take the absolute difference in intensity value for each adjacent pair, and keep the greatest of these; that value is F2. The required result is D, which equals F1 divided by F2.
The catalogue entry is 0.7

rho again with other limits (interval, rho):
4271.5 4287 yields 4277.89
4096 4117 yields 4116.51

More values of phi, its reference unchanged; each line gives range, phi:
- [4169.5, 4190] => 0.02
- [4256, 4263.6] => 0.48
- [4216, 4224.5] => 0.10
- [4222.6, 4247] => 0.18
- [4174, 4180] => 0.08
